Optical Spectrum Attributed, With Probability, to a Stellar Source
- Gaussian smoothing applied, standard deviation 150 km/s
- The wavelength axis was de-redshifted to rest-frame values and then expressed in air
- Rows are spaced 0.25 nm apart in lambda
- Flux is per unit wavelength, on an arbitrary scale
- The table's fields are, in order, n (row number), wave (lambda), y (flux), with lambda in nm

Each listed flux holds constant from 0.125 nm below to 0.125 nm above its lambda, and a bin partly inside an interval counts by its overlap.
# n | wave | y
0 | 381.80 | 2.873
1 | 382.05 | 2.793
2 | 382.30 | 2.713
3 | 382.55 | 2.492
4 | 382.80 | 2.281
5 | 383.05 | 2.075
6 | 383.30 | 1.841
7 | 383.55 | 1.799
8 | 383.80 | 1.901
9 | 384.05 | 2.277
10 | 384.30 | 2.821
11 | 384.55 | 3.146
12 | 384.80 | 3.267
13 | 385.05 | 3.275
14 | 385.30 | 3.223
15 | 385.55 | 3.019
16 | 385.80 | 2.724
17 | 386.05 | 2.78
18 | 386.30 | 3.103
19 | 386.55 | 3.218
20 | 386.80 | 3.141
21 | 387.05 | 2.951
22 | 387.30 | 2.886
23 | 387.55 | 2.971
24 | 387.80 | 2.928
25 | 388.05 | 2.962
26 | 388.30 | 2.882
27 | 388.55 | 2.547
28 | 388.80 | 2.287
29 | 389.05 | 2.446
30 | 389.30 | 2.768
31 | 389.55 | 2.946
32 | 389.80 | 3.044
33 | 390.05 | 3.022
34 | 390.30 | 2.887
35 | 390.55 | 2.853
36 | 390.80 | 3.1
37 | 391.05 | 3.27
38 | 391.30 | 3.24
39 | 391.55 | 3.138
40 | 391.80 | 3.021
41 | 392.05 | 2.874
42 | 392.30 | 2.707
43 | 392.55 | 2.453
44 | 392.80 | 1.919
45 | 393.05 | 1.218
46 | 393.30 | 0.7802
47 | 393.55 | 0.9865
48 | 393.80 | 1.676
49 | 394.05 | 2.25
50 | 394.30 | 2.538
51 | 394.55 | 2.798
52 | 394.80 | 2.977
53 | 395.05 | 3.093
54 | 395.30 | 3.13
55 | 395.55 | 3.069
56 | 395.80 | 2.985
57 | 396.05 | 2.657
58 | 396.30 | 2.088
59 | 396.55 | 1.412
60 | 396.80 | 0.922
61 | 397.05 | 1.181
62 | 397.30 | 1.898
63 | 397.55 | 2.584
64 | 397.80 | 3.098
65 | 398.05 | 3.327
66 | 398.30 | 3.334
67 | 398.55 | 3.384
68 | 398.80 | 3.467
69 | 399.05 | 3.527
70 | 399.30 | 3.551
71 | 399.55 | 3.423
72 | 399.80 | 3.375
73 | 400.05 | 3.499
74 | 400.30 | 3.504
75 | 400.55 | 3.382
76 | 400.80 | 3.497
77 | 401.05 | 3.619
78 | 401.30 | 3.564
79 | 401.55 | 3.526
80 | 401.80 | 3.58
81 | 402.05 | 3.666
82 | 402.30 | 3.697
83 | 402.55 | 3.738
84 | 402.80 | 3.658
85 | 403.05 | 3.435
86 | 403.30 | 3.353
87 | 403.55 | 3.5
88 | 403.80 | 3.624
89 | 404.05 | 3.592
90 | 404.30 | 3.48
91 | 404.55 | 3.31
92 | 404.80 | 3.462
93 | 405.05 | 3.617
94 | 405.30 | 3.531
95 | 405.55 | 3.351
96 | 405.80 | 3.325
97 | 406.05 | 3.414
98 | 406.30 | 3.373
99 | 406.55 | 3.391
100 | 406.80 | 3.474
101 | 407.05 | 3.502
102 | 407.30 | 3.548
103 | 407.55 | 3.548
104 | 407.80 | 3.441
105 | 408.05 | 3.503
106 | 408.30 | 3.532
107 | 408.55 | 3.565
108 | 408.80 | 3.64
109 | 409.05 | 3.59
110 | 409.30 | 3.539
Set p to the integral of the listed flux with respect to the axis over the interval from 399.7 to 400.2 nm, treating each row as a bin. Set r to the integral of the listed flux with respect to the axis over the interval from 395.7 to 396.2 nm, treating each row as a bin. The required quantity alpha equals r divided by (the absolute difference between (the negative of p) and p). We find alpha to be 0.40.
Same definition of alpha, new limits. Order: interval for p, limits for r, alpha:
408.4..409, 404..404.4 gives 0.33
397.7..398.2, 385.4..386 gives 0.53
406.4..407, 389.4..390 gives 0.43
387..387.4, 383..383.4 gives 0.33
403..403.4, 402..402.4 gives 0.54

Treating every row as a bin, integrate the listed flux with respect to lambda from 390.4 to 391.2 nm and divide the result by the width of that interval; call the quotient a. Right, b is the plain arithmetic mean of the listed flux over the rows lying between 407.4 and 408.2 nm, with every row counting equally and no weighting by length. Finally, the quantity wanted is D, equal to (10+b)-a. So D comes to 10.4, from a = 3.1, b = 3.50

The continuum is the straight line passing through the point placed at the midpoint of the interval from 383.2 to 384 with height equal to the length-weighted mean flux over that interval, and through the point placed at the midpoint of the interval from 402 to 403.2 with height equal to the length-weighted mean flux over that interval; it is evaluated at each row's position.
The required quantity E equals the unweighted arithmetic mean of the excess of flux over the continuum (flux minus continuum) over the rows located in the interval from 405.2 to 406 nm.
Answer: -0.5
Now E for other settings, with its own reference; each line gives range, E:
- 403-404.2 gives -0.2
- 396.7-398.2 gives -1.0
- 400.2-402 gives 0.0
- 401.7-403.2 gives 0.0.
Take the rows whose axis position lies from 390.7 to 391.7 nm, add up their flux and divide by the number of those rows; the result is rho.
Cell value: 3.19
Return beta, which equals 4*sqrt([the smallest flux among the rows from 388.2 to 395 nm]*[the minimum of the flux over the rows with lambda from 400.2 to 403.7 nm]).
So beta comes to 6.5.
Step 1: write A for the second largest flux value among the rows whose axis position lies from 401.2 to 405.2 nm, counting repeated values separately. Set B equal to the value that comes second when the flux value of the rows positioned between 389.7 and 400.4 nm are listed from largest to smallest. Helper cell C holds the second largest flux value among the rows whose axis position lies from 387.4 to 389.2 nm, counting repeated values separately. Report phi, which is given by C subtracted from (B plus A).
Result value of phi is 4.26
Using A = 3.697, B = 3.527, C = 2.962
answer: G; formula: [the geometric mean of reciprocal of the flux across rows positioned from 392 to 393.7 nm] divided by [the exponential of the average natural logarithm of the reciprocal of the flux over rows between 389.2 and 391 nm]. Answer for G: 1.78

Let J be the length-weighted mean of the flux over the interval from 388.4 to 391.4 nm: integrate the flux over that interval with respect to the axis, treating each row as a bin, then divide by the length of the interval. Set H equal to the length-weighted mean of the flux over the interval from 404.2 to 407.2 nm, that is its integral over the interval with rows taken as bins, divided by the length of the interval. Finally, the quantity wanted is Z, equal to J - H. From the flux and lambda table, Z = -0.6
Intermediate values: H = 3.44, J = 2.86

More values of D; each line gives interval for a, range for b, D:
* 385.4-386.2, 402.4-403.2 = 10.7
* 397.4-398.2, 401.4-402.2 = 10.6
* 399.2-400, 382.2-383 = 9.0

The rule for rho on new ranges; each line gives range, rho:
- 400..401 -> 3.47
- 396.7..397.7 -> 1.65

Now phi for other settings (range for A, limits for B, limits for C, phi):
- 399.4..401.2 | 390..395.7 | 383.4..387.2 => 3.48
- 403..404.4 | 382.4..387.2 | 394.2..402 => 3.28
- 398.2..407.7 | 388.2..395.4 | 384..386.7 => 3.67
